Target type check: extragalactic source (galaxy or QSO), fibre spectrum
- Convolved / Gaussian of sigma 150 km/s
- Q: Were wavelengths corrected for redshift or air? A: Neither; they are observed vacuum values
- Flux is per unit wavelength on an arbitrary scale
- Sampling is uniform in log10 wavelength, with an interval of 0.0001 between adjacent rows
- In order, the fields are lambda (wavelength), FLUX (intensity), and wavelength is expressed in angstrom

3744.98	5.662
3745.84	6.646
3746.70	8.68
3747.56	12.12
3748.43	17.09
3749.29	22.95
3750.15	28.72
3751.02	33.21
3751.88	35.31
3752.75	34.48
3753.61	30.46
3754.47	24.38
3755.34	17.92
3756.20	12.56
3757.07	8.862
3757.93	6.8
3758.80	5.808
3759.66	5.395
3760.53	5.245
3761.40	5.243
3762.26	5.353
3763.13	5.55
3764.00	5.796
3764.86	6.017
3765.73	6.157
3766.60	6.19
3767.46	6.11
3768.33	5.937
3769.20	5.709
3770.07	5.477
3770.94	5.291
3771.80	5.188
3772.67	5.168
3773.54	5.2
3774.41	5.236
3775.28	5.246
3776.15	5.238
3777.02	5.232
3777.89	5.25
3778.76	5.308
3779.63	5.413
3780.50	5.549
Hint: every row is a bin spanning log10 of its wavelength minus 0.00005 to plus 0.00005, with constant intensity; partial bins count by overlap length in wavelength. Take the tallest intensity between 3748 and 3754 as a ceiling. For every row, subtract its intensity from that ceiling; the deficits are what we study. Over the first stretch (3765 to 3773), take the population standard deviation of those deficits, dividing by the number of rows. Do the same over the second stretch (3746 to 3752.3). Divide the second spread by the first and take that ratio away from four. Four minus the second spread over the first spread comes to -20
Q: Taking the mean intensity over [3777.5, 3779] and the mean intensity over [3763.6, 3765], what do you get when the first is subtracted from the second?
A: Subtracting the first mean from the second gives 0.6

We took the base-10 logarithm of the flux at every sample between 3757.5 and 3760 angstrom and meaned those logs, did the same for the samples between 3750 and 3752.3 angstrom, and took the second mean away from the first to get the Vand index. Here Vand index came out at -0.73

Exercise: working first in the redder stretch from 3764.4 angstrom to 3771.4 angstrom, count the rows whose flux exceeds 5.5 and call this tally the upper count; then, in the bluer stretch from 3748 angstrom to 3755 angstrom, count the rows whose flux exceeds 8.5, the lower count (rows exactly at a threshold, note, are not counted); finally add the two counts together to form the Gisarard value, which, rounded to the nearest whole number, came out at 14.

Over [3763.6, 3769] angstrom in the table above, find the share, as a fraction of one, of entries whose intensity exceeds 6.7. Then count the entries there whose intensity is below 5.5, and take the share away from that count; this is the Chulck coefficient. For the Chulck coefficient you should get 0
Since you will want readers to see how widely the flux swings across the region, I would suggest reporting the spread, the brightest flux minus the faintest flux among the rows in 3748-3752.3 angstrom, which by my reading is 18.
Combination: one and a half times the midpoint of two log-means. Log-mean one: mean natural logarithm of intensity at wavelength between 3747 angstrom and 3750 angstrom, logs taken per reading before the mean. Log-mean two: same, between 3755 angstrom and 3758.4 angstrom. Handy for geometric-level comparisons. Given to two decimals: 3.90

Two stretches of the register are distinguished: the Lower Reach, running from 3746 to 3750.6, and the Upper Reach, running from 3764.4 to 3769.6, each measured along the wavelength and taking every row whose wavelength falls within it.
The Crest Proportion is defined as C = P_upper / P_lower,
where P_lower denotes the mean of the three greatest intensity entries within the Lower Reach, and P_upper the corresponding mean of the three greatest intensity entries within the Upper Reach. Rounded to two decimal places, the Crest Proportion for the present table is 0.27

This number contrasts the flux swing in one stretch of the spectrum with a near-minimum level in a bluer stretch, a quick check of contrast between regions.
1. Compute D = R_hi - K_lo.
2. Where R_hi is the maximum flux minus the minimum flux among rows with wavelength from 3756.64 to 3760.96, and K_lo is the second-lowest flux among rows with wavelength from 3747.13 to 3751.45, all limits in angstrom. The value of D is -13.5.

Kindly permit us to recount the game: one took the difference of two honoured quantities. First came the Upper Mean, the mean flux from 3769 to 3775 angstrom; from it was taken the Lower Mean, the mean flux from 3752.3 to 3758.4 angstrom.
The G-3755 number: -14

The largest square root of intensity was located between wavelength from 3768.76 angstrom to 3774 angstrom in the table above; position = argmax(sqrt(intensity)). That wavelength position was 3769.20 angstrom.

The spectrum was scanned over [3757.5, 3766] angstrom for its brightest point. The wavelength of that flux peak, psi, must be 3757.93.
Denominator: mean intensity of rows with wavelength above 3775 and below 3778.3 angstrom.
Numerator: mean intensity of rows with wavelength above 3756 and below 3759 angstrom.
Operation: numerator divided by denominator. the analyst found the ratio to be 1.6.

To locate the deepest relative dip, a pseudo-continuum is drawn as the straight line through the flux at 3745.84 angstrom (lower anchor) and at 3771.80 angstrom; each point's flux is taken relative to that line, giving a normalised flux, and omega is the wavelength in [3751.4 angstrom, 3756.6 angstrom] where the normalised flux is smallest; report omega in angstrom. 3756.20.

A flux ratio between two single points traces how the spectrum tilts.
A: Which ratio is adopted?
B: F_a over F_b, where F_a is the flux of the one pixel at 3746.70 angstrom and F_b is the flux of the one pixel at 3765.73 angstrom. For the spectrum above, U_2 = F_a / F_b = 1.4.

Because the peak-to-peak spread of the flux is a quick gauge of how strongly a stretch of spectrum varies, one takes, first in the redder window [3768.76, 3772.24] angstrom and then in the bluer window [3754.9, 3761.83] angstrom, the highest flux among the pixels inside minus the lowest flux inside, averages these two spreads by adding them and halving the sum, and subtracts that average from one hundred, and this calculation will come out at 93.4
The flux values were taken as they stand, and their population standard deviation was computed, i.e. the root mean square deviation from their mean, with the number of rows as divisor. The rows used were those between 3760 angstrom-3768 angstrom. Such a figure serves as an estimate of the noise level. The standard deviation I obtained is 0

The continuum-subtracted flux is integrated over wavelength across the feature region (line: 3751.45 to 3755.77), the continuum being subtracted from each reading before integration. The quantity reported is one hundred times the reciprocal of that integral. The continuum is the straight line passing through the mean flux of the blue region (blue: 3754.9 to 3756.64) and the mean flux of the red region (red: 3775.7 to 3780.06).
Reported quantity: 1.9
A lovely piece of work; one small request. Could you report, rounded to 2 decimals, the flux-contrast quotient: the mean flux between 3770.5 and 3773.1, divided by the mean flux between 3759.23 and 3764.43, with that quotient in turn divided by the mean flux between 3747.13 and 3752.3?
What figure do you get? 0.04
